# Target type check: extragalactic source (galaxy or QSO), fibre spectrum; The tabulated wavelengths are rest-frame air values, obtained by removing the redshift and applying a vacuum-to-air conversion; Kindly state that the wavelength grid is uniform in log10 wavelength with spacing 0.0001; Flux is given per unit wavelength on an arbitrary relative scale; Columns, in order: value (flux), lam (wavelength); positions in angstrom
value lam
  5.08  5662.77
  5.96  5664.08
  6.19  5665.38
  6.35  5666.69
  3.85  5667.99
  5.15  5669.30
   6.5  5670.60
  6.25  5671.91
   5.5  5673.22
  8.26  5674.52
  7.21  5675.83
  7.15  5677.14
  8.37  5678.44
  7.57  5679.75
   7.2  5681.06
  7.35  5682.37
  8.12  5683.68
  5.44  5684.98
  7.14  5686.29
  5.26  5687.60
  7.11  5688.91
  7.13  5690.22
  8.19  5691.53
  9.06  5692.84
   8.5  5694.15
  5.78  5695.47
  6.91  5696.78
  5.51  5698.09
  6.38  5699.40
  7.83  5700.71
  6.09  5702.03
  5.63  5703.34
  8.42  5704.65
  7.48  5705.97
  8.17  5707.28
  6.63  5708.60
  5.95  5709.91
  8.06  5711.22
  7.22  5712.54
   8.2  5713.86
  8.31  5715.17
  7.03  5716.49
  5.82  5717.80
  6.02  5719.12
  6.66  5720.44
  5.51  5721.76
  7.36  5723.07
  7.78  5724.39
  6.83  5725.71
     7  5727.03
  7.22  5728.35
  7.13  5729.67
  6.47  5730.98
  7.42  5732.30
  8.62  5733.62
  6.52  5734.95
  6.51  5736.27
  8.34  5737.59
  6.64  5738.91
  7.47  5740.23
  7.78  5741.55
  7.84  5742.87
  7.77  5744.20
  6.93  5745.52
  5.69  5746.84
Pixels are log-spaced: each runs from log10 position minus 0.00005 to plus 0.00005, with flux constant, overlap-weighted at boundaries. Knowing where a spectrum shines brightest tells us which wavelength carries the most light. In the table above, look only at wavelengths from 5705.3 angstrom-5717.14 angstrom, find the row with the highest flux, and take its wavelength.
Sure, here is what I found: 5715.17 angstrom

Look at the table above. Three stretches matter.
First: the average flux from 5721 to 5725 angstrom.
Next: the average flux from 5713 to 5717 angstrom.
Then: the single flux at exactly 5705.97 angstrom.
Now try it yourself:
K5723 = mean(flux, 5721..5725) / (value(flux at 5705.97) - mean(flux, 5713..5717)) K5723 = -19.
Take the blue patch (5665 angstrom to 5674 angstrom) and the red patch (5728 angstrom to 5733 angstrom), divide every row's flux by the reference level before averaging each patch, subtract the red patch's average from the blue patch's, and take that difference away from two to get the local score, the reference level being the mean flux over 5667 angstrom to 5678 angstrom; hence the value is 2.22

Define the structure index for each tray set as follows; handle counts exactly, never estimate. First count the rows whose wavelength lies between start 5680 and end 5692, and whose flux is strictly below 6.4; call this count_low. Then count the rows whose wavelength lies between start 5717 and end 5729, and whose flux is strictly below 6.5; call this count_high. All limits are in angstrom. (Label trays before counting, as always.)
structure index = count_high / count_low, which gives 1.5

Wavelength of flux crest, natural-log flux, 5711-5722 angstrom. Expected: 5715.17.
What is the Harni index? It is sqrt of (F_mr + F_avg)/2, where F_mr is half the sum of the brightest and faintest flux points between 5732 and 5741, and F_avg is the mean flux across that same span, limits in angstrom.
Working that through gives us 2.73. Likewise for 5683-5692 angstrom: 2.61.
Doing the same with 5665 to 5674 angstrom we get 2.33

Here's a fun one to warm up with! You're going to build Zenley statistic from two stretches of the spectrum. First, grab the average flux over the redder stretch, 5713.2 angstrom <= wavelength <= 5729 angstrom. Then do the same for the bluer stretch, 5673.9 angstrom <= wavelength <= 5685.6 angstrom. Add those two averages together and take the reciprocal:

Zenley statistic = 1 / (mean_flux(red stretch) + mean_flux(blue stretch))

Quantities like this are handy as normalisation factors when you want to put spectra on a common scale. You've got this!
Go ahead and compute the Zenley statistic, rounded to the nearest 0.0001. 0.0695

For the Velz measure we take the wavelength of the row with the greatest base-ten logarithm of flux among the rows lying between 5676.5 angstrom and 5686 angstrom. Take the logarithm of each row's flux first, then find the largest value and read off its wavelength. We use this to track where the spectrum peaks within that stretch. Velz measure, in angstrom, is 5678.44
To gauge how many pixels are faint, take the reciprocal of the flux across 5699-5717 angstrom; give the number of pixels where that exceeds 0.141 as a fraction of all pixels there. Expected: 0.43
